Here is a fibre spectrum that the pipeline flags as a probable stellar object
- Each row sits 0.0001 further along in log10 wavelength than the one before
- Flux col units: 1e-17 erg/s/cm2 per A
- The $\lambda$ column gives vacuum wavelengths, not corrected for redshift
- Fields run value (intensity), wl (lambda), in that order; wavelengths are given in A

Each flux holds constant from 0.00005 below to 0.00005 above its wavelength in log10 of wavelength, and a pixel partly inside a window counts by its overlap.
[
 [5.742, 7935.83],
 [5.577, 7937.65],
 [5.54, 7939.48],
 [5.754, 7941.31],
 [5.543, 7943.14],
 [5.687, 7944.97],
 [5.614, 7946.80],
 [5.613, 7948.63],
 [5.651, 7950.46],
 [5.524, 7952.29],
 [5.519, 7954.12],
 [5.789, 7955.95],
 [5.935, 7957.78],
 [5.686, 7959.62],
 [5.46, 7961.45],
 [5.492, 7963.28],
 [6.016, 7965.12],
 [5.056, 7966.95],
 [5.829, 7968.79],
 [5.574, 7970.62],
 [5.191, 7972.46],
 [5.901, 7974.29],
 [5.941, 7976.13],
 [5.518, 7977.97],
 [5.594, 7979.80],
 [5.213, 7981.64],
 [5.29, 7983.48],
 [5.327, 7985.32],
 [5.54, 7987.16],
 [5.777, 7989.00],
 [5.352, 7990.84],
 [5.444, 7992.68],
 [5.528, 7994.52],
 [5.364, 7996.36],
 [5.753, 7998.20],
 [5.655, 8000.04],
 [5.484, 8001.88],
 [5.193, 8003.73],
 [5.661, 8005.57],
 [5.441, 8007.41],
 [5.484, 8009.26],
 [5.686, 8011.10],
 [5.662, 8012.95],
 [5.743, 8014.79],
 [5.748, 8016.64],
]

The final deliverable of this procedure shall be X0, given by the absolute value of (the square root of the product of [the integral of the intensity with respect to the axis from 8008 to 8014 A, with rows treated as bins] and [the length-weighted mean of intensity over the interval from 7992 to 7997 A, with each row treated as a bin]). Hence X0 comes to 13.5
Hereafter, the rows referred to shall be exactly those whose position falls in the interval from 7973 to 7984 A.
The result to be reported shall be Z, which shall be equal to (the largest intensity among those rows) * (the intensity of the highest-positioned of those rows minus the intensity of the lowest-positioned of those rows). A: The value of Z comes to -3.63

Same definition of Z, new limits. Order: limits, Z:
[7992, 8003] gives 0.23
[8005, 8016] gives 0.47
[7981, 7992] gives 0.80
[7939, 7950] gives 0.42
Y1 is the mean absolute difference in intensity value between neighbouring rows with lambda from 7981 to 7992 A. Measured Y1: 0.20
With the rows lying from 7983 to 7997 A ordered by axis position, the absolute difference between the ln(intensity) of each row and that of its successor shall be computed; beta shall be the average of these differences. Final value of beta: 0.03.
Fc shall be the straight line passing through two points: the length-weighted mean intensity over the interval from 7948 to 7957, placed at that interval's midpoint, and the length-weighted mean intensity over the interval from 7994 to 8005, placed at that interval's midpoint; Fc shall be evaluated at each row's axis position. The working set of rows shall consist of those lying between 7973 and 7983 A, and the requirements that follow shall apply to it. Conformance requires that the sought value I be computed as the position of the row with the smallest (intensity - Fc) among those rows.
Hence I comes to 7981.64 A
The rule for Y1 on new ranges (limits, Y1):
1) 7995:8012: 0.24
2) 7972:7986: 0.25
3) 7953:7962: 0.22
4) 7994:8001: 0.22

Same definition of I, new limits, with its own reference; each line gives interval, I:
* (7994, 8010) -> 8003.73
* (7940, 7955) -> 7943.14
